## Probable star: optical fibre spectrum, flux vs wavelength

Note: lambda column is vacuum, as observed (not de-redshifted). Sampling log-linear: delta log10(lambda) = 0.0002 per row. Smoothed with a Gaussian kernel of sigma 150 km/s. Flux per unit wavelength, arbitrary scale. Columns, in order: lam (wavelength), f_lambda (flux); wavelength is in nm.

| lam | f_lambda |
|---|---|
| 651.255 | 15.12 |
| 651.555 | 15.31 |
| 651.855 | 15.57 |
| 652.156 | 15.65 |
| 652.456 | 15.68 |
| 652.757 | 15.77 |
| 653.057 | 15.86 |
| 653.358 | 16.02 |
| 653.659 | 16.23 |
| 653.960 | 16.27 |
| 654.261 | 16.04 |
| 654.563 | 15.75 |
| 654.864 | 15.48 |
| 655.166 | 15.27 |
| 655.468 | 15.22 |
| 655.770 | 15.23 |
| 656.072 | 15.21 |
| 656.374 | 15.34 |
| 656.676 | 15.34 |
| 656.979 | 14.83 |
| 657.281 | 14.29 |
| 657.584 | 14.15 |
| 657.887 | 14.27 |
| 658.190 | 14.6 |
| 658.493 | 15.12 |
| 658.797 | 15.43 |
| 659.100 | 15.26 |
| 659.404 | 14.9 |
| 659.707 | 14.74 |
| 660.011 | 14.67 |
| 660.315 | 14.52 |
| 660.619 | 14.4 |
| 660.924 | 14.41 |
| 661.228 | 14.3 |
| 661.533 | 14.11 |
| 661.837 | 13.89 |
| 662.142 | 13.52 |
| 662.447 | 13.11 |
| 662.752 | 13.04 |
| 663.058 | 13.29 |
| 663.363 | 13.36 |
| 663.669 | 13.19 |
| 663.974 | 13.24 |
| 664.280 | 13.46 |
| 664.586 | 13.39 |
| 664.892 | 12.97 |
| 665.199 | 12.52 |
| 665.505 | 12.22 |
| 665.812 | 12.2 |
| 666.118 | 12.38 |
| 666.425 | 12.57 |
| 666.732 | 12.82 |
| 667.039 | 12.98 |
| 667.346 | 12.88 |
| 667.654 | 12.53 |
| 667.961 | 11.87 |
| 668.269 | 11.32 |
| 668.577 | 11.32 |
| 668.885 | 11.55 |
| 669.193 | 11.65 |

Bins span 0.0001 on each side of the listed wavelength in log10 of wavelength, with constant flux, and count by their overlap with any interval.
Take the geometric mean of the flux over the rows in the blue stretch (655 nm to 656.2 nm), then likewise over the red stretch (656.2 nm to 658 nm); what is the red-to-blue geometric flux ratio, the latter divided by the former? 0.96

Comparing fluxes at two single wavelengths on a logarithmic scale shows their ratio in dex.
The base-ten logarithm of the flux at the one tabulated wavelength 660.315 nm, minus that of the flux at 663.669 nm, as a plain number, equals 0.042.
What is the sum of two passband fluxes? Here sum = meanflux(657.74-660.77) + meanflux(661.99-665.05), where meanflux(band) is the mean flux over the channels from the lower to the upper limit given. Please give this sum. 28.0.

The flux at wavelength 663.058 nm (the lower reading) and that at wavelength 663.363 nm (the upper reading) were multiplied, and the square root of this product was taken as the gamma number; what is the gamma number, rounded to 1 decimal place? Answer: 13.3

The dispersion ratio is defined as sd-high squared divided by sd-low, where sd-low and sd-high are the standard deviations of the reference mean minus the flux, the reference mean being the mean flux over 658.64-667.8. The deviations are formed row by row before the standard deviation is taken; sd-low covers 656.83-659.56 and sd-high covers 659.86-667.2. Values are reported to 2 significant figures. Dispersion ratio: 1.2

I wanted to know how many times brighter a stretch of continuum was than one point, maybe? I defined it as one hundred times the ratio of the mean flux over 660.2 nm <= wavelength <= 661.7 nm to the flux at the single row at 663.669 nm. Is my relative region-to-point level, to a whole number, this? 109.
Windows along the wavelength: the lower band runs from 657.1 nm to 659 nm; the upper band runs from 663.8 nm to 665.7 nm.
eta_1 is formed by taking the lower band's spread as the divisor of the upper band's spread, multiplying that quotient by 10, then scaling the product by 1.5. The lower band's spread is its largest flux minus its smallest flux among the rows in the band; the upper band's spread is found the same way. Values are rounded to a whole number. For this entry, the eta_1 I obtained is 15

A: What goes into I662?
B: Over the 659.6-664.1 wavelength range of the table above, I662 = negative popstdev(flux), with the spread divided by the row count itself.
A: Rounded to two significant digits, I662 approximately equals -0.60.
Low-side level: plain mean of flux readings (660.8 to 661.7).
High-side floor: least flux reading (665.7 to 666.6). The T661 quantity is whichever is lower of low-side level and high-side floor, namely 12.2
